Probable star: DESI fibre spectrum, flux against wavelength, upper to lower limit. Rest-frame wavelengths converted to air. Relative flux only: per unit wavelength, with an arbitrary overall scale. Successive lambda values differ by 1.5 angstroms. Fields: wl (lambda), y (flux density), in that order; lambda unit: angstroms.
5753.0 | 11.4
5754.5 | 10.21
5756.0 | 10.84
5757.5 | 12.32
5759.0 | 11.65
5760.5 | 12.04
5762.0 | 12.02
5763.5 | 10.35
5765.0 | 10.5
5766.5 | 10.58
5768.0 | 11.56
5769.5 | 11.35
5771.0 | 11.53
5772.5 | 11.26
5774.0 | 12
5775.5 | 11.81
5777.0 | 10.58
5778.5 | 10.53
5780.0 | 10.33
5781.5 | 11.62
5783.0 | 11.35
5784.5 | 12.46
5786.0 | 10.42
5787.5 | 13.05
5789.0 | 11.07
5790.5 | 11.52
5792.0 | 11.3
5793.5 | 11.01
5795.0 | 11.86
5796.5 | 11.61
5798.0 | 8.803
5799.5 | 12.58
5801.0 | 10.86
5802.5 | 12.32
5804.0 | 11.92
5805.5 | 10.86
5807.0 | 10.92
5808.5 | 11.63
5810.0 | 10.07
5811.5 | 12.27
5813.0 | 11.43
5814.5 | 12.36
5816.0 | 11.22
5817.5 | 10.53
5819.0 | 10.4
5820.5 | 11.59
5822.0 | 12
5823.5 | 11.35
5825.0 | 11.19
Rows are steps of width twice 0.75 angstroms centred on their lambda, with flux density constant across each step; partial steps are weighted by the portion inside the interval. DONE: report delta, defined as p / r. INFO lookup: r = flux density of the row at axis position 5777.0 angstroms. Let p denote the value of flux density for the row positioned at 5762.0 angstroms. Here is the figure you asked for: 1.14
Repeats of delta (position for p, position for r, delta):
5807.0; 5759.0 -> 0.94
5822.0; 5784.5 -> 0.96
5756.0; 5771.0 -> 0.94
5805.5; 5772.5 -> 0.96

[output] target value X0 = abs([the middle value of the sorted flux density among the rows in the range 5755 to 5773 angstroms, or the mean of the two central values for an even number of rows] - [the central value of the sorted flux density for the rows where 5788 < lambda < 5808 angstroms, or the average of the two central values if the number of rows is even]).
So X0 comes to 0.14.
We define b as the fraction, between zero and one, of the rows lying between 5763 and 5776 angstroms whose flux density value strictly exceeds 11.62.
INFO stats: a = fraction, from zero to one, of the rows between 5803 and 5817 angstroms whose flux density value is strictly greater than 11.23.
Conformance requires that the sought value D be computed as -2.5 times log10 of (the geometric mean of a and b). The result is 1.14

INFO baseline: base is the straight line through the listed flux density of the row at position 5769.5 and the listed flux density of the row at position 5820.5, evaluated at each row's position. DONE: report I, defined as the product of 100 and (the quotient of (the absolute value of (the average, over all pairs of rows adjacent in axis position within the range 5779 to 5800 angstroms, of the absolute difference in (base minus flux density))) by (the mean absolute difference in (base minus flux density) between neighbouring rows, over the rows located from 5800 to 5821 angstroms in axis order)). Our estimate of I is 145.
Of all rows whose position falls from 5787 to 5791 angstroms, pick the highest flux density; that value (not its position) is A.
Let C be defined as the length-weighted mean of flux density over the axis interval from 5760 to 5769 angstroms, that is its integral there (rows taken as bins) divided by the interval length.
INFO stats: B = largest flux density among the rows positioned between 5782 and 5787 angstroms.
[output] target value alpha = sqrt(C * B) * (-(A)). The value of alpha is -154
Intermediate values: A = 13.05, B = 12.46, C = 11.2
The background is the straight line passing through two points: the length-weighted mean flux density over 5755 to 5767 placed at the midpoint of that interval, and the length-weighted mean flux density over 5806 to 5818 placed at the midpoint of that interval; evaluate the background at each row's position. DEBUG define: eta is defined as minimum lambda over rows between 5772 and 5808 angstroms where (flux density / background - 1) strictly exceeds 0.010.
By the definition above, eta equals 5774.0 angstroms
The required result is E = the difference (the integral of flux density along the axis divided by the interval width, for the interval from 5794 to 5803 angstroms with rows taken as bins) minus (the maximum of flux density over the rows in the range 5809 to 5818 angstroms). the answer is -1.06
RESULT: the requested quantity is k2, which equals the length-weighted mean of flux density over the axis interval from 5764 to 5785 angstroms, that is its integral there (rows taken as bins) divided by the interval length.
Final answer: 11.2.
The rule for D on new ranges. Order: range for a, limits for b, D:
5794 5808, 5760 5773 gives 1.14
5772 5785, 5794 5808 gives 0.66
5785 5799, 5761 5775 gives 1.14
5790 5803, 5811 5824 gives 0.82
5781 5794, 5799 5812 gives 0.54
